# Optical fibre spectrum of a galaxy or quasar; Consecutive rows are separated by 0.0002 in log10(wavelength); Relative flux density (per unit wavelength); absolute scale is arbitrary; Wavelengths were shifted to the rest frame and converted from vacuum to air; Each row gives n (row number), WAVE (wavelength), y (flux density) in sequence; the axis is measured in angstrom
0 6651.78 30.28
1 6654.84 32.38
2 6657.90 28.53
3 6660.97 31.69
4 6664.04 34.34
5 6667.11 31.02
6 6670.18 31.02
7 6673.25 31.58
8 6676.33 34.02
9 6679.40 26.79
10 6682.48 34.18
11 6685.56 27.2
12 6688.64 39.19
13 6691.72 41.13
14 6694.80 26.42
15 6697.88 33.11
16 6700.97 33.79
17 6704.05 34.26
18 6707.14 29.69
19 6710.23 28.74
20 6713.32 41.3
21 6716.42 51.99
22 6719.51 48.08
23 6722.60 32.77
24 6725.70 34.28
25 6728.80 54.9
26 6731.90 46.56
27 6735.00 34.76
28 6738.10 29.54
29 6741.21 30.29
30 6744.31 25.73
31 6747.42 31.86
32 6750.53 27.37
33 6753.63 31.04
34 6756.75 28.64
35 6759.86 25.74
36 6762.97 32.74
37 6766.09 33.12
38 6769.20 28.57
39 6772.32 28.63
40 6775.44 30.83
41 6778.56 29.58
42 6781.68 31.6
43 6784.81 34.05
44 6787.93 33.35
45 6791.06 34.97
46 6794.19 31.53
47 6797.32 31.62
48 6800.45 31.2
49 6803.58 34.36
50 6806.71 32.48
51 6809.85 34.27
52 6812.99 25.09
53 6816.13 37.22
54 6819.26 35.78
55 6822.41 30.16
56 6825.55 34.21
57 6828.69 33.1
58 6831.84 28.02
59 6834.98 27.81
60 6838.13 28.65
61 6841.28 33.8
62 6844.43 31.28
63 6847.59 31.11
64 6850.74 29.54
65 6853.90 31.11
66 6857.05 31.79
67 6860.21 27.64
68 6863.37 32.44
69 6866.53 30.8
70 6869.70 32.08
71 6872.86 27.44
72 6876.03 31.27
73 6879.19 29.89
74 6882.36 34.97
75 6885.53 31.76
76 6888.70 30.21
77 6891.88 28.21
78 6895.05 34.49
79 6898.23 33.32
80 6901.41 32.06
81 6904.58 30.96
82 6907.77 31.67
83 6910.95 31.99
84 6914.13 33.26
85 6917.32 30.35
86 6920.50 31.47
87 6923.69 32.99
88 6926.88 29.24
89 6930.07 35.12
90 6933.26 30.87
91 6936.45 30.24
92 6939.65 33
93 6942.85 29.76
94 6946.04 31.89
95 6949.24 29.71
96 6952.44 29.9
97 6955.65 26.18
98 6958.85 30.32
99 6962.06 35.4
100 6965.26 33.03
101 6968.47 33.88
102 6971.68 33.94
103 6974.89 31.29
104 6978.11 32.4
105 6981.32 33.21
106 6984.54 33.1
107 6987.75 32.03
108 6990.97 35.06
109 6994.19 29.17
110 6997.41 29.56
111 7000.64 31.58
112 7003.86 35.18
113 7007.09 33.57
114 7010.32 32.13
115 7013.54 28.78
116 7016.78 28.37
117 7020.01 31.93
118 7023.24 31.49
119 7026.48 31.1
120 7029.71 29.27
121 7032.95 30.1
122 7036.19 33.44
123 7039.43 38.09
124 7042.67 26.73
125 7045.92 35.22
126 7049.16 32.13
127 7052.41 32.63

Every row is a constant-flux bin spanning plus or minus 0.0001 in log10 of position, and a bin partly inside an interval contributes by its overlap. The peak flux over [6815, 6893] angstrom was 37.22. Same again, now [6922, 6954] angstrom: 35.12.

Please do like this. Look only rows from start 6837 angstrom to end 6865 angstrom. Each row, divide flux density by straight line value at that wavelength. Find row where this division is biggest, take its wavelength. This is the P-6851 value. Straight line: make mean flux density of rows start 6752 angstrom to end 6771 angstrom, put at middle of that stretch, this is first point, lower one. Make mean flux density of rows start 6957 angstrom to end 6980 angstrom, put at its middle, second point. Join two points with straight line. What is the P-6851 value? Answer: 6841.28 angstrom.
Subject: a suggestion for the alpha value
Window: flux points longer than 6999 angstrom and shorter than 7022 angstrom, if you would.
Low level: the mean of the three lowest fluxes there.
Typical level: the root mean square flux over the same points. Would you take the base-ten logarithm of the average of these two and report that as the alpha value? 1.49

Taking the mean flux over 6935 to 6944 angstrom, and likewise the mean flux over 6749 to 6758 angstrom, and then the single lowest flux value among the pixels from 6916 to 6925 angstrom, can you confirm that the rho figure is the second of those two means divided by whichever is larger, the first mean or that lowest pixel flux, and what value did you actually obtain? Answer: 0.94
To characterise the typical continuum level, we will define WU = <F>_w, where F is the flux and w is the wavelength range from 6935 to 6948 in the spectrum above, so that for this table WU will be 31.2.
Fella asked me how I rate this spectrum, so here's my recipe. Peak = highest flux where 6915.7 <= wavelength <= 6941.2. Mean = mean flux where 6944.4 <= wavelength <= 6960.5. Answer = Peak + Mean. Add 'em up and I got 65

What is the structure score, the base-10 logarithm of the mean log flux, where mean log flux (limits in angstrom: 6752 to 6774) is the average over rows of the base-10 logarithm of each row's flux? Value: 0.168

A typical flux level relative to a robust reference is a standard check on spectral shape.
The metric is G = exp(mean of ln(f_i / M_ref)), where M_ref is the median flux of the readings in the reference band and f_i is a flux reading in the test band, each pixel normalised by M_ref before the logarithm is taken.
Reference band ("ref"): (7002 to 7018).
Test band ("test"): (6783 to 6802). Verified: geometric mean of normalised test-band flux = 1.02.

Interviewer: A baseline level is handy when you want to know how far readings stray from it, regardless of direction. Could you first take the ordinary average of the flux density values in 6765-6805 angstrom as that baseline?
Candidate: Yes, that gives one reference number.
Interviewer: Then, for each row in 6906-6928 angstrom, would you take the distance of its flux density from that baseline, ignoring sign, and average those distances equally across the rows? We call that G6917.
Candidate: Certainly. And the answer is 1.0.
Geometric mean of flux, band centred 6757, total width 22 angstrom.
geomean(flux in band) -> 30.0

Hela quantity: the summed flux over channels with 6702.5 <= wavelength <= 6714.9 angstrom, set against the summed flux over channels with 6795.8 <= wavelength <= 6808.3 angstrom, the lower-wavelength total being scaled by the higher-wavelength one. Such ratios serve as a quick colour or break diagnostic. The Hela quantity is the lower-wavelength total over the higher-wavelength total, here 1.03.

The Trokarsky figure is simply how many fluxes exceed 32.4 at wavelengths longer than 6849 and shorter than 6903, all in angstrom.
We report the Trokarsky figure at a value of 4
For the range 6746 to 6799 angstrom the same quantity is 5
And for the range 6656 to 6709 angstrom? 8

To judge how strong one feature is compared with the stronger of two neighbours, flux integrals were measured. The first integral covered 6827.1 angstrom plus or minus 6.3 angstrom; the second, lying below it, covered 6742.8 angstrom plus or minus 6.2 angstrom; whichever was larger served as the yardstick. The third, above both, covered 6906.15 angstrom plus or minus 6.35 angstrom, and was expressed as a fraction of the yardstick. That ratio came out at 1.02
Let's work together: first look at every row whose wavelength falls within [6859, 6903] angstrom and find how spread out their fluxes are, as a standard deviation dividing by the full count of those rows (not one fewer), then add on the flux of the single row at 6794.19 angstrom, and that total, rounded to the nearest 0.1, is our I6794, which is 33.8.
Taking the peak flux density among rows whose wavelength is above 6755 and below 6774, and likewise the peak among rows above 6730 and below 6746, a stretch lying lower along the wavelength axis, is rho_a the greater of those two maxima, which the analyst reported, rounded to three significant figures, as 46.6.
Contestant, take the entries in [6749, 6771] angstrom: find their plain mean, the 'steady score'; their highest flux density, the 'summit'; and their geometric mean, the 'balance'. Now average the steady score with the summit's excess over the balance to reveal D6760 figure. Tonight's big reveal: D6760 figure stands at 16.6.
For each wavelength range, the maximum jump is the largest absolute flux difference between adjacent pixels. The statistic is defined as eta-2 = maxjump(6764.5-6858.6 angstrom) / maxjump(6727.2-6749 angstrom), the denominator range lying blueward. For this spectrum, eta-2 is 1.0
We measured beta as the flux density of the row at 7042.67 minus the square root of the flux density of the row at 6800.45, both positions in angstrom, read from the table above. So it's 21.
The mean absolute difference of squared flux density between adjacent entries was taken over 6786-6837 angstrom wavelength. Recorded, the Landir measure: 217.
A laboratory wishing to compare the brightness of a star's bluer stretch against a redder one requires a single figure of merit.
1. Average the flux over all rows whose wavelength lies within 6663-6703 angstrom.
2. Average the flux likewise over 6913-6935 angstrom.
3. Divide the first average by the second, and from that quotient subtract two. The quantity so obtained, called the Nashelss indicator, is -0.98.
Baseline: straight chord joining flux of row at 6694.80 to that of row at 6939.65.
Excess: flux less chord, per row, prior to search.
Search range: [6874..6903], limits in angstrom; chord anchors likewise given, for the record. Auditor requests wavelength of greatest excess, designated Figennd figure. 6882.36 angstrom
